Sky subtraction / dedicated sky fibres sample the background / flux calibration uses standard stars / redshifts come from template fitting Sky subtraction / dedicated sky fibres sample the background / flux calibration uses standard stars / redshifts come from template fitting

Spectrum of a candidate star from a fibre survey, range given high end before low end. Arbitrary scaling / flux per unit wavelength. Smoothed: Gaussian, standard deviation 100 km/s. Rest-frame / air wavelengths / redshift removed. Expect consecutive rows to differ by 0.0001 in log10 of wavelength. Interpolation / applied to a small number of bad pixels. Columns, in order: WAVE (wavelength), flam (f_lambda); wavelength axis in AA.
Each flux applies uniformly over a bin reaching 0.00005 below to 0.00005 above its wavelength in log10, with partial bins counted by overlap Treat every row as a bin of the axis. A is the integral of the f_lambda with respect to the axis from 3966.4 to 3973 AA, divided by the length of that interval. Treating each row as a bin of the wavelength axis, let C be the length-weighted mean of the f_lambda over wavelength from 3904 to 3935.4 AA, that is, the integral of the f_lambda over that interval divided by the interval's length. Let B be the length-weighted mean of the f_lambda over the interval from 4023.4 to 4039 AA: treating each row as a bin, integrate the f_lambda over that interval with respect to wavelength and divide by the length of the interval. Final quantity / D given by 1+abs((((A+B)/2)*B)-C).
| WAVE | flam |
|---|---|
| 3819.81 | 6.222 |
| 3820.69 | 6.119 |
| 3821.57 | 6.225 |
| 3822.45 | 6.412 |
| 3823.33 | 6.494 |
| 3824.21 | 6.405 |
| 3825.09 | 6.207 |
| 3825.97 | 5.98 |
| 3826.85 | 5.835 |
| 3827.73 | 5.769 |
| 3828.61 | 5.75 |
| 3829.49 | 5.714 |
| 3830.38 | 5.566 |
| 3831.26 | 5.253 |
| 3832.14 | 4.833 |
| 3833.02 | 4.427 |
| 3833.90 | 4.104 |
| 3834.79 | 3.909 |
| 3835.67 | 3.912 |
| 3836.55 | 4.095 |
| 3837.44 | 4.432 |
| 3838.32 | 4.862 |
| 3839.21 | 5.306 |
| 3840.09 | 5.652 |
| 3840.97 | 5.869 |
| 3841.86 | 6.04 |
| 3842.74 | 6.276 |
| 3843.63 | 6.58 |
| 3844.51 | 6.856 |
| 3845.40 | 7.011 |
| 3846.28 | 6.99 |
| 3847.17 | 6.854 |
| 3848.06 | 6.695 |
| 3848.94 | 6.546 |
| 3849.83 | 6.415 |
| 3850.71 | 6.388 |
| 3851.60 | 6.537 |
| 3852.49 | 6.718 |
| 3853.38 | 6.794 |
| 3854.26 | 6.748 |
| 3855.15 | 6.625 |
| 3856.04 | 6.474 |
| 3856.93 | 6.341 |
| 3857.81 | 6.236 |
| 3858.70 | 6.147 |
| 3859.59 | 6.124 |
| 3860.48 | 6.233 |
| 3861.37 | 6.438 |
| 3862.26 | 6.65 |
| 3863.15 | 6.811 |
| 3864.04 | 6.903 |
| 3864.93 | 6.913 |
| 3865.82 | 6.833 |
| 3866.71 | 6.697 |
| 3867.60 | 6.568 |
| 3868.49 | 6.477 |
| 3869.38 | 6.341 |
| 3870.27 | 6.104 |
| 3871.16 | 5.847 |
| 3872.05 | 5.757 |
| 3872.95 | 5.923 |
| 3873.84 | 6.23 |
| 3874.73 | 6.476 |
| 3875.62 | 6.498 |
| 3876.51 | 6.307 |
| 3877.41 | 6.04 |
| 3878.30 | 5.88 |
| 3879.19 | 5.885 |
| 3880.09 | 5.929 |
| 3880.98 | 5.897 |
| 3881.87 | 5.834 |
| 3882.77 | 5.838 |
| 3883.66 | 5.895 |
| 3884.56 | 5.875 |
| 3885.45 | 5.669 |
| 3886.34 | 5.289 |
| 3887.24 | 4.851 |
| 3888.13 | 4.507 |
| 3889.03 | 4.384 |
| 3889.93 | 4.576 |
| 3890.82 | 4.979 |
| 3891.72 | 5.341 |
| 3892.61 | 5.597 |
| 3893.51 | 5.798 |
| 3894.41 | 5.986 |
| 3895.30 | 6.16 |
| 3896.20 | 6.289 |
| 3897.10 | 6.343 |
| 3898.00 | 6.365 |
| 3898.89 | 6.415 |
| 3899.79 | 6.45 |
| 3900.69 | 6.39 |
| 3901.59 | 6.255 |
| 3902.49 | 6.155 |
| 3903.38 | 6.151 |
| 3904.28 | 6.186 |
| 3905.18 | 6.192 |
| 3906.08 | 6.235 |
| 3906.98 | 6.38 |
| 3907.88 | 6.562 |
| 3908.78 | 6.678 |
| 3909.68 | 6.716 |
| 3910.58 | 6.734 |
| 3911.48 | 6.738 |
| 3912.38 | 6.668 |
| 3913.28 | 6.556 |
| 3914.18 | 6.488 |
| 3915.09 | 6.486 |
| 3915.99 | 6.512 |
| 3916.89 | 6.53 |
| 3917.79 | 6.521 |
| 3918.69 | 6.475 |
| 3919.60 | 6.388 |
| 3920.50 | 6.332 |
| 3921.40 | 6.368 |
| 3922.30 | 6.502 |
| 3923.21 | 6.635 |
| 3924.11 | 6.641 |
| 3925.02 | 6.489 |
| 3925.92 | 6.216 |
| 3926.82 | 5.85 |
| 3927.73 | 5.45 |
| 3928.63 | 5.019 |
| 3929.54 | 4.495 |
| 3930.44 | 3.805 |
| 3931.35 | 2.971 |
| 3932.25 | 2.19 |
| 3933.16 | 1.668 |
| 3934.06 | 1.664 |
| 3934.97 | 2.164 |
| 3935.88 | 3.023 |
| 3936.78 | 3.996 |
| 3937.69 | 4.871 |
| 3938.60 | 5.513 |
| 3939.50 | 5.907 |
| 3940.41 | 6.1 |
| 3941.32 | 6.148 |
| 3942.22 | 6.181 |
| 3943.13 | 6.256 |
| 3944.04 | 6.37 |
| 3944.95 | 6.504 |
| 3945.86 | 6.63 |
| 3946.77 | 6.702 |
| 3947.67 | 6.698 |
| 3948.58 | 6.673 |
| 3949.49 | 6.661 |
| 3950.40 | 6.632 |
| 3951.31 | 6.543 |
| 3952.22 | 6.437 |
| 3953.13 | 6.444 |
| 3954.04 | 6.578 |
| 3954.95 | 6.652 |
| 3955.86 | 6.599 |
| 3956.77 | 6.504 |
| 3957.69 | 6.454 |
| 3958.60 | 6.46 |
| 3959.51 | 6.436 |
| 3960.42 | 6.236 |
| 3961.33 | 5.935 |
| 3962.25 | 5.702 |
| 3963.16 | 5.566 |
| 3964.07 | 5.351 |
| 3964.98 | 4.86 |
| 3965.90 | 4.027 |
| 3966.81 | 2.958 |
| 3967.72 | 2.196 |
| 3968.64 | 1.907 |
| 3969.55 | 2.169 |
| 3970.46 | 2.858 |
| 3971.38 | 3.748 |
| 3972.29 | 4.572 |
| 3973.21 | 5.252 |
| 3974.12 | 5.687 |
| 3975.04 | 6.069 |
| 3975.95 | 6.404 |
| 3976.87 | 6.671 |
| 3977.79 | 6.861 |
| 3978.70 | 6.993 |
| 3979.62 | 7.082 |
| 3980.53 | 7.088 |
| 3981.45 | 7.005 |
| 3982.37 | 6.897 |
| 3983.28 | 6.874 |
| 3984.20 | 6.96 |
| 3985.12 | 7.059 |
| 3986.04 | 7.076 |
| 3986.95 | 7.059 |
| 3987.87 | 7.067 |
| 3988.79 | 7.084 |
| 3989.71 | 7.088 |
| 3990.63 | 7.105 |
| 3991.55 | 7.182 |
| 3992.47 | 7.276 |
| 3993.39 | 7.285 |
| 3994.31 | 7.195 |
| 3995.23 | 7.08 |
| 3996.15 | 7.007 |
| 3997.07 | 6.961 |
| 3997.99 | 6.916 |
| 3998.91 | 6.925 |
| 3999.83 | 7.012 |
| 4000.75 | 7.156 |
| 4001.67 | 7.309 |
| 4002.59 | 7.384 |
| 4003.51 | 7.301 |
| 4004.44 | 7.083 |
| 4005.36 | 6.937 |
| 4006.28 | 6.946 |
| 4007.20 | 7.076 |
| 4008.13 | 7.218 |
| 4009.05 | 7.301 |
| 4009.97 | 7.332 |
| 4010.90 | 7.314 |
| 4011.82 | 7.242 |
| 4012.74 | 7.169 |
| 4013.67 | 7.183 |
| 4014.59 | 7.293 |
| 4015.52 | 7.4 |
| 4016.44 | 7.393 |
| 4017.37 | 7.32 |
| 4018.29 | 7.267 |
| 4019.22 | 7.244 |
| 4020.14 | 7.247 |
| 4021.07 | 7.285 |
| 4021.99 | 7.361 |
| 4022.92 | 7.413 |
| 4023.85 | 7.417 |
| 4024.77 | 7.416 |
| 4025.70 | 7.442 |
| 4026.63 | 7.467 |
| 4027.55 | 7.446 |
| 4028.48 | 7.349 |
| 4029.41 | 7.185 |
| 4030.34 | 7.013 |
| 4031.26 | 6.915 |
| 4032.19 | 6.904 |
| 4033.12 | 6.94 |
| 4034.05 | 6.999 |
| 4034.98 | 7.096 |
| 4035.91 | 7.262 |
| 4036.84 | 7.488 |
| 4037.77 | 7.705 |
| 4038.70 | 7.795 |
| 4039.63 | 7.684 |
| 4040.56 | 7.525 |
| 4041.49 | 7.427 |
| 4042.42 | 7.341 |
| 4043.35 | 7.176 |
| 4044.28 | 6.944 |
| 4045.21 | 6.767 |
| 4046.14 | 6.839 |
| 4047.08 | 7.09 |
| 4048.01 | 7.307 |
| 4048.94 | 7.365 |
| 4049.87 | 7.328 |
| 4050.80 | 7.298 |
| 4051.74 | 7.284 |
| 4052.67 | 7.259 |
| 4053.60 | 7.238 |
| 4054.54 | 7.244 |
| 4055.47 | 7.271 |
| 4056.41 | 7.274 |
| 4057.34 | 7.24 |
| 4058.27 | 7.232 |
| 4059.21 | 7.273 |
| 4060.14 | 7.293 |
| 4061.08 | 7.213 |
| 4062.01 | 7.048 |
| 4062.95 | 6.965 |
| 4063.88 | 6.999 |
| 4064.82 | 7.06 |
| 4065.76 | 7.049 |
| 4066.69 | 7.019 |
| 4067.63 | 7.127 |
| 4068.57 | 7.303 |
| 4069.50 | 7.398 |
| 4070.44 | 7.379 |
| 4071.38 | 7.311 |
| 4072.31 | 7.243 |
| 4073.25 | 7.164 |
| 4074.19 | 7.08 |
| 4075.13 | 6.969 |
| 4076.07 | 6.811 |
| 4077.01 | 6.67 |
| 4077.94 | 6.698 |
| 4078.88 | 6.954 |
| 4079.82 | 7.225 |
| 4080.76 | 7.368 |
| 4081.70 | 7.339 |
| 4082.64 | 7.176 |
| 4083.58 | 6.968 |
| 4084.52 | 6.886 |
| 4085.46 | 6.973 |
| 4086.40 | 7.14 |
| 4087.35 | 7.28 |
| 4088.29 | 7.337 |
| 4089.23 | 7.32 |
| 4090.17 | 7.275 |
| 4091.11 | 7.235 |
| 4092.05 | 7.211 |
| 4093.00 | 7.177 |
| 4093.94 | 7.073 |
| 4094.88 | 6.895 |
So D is 33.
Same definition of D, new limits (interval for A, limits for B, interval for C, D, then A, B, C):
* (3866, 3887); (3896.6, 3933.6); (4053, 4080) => 30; 6.1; 6.0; 7.1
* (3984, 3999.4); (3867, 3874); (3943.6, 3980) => 36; 7.1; 6.2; 5.7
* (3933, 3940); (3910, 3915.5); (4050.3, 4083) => 28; 3.7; 6.6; 7.2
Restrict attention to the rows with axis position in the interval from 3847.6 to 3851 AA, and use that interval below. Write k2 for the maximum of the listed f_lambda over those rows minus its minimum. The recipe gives 0.31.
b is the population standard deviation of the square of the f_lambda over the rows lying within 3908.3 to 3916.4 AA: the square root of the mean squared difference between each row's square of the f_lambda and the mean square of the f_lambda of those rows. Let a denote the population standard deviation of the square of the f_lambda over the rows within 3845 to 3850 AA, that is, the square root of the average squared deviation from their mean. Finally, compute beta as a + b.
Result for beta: 4.3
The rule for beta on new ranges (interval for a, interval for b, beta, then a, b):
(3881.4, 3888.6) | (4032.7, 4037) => 8.1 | 5.2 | 2.9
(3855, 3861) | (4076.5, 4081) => 6.0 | 2.2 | 3.9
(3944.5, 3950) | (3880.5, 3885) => 1.2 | 0.9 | 0.3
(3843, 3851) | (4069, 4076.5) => 5.7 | 3.0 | 2.7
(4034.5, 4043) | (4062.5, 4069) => 4.7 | 3.2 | 1.5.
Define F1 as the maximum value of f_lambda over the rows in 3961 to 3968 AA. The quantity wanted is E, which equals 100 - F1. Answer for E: 94.1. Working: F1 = 5.935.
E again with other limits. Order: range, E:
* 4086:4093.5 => 92.7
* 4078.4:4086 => 92.6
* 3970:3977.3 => 93.3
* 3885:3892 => 94.3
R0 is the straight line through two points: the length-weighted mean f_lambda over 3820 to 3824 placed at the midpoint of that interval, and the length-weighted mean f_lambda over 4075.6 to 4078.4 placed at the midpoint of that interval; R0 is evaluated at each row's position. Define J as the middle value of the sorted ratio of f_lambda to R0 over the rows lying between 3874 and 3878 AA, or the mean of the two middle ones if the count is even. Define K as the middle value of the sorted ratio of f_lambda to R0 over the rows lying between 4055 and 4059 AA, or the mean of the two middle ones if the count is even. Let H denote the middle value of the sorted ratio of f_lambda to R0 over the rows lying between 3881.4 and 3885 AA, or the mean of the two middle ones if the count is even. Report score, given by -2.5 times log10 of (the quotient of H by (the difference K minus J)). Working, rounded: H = 0.91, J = 1.00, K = 1.08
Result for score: -2.6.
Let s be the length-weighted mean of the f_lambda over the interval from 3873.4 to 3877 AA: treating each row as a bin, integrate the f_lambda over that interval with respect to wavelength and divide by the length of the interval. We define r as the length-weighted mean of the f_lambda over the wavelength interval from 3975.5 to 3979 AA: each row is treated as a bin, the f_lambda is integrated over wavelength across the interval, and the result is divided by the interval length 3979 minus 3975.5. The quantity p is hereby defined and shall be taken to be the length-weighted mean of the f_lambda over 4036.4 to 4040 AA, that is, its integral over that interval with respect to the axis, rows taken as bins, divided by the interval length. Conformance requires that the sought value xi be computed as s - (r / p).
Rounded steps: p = 7.7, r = 6.72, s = 6.4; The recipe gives 5.50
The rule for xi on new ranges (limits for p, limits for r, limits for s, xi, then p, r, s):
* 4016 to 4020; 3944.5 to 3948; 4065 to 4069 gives 6.20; 7.3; 6.64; 7.1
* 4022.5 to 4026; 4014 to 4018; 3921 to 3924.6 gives 5.54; 7.4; 7.35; 6.5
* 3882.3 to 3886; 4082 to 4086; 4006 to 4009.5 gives 5.93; 5.8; 7.02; 7.1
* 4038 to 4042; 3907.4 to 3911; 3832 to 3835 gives 3.42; 7.6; 6.67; 4.3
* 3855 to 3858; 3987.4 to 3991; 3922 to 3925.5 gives 5.45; 6.4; 7.07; 6.6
